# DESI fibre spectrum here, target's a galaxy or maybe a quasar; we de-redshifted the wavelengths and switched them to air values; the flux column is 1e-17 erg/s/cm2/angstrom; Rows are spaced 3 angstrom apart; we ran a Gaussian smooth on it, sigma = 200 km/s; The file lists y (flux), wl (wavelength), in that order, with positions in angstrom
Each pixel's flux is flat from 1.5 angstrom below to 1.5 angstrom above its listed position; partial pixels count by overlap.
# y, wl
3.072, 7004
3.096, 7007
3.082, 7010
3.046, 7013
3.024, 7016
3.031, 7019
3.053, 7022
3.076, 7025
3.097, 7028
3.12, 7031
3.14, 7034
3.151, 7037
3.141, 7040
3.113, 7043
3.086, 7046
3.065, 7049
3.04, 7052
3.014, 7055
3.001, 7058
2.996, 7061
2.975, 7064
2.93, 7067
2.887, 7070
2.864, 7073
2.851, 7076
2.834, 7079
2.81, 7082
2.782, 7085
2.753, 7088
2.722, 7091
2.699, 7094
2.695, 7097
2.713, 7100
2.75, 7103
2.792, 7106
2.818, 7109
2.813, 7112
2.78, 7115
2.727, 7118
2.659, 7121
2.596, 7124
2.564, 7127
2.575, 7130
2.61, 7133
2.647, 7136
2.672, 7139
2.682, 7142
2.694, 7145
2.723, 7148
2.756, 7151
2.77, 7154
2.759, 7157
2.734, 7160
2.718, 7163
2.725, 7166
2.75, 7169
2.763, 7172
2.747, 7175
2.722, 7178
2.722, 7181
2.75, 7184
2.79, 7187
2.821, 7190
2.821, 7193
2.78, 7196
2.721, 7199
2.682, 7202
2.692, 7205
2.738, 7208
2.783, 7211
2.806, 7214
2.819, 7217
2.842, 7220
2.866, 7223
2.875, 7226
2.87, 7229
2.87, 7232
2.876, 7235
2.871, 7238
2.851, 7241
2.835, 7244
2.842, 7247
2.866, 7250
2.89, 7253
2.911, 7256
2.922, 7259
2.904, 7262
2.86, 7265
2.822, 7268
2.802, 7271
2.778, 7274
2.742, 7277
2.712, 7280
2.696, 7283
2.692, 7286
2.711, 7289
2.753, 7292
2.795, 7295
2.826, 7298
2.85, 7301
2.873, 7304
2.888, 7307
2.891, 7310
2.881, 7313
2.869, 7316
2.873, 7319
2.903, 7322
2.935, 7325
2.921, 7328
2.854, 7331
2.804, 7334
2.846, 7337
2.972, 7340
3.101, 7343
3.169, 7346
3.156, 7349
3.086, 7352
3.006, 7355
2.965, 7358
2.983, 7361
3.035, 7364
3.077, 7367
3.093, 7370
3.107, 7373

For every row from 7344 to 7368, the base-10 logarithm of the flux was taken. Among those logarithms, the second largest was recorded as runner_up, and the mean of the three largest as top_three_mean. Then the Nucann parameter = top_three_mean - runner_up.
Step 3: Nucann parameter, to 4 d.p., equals -0.0027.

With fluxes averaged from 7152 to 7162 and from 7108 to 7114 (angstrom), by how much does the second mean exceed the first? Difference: 0.1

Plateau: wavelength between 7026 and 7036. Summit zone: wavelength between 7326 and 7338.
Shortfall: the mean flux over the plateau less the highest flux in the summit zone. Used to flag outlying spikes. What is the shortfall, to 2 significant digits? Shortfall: 0.20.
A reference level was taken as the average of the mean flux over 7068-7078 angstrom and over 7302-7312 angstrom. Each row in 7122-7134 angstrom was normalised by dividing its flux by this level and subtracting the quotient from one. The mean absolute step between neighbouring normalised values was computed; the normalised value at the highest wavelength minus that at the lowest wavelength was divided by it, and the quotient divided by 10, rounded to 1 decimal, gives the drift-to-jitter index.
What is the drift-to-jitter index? -0.1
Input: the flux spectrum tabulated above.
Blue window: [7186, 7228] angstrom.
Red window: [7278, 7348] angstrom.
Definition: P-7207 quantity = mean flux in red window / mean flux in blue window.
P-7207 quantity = 1.03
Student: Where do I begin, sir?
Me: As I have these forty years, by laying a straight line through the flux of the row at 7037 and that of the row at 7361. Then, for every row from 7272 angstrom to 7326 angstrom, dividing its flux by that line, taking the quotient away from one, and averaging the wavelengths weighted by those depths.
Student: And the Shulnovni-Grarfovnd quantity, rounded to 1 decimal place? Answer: 7293.5 angstrom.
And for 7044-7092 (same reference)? 7075.0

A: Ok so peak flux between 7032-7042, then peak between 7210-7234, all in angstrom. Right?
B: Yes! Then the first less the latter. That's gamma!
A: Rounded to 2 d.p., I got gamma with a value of 0.28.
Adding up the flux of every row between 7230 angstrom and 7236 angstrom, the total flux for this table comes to 5.75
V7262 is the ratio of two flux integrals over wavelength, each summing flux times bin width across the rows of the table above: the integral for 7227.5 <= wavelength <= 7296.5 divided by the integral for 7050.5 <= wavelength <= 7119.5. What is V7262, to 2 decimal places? 0.99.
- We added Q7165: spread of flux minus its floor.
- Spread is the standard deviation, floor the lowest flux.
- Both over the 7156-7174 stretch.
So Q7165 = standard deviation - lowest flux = -2.70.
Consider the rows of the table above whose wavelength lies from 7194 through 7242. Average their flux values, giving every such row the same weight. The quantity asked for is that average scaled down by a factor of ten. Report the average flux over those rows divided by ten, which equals 0.281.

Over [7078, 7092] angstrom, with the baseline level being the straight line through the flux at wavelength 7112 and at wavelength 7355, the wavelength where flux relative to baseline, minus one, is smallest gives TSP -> 7091 angstrom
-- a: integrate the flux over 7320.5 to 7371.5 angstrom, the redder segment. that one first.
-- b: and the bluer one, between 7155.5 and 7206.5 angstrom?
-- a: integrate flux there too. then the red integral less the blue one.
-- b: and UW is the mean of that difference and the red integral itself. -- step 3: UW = 83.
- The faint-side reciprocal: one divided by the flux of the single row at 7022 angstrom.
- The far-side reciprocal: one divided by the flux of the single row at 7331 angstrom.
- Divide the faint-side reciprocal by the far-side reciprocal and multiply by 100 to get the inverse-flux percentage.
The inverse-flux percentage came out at 93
